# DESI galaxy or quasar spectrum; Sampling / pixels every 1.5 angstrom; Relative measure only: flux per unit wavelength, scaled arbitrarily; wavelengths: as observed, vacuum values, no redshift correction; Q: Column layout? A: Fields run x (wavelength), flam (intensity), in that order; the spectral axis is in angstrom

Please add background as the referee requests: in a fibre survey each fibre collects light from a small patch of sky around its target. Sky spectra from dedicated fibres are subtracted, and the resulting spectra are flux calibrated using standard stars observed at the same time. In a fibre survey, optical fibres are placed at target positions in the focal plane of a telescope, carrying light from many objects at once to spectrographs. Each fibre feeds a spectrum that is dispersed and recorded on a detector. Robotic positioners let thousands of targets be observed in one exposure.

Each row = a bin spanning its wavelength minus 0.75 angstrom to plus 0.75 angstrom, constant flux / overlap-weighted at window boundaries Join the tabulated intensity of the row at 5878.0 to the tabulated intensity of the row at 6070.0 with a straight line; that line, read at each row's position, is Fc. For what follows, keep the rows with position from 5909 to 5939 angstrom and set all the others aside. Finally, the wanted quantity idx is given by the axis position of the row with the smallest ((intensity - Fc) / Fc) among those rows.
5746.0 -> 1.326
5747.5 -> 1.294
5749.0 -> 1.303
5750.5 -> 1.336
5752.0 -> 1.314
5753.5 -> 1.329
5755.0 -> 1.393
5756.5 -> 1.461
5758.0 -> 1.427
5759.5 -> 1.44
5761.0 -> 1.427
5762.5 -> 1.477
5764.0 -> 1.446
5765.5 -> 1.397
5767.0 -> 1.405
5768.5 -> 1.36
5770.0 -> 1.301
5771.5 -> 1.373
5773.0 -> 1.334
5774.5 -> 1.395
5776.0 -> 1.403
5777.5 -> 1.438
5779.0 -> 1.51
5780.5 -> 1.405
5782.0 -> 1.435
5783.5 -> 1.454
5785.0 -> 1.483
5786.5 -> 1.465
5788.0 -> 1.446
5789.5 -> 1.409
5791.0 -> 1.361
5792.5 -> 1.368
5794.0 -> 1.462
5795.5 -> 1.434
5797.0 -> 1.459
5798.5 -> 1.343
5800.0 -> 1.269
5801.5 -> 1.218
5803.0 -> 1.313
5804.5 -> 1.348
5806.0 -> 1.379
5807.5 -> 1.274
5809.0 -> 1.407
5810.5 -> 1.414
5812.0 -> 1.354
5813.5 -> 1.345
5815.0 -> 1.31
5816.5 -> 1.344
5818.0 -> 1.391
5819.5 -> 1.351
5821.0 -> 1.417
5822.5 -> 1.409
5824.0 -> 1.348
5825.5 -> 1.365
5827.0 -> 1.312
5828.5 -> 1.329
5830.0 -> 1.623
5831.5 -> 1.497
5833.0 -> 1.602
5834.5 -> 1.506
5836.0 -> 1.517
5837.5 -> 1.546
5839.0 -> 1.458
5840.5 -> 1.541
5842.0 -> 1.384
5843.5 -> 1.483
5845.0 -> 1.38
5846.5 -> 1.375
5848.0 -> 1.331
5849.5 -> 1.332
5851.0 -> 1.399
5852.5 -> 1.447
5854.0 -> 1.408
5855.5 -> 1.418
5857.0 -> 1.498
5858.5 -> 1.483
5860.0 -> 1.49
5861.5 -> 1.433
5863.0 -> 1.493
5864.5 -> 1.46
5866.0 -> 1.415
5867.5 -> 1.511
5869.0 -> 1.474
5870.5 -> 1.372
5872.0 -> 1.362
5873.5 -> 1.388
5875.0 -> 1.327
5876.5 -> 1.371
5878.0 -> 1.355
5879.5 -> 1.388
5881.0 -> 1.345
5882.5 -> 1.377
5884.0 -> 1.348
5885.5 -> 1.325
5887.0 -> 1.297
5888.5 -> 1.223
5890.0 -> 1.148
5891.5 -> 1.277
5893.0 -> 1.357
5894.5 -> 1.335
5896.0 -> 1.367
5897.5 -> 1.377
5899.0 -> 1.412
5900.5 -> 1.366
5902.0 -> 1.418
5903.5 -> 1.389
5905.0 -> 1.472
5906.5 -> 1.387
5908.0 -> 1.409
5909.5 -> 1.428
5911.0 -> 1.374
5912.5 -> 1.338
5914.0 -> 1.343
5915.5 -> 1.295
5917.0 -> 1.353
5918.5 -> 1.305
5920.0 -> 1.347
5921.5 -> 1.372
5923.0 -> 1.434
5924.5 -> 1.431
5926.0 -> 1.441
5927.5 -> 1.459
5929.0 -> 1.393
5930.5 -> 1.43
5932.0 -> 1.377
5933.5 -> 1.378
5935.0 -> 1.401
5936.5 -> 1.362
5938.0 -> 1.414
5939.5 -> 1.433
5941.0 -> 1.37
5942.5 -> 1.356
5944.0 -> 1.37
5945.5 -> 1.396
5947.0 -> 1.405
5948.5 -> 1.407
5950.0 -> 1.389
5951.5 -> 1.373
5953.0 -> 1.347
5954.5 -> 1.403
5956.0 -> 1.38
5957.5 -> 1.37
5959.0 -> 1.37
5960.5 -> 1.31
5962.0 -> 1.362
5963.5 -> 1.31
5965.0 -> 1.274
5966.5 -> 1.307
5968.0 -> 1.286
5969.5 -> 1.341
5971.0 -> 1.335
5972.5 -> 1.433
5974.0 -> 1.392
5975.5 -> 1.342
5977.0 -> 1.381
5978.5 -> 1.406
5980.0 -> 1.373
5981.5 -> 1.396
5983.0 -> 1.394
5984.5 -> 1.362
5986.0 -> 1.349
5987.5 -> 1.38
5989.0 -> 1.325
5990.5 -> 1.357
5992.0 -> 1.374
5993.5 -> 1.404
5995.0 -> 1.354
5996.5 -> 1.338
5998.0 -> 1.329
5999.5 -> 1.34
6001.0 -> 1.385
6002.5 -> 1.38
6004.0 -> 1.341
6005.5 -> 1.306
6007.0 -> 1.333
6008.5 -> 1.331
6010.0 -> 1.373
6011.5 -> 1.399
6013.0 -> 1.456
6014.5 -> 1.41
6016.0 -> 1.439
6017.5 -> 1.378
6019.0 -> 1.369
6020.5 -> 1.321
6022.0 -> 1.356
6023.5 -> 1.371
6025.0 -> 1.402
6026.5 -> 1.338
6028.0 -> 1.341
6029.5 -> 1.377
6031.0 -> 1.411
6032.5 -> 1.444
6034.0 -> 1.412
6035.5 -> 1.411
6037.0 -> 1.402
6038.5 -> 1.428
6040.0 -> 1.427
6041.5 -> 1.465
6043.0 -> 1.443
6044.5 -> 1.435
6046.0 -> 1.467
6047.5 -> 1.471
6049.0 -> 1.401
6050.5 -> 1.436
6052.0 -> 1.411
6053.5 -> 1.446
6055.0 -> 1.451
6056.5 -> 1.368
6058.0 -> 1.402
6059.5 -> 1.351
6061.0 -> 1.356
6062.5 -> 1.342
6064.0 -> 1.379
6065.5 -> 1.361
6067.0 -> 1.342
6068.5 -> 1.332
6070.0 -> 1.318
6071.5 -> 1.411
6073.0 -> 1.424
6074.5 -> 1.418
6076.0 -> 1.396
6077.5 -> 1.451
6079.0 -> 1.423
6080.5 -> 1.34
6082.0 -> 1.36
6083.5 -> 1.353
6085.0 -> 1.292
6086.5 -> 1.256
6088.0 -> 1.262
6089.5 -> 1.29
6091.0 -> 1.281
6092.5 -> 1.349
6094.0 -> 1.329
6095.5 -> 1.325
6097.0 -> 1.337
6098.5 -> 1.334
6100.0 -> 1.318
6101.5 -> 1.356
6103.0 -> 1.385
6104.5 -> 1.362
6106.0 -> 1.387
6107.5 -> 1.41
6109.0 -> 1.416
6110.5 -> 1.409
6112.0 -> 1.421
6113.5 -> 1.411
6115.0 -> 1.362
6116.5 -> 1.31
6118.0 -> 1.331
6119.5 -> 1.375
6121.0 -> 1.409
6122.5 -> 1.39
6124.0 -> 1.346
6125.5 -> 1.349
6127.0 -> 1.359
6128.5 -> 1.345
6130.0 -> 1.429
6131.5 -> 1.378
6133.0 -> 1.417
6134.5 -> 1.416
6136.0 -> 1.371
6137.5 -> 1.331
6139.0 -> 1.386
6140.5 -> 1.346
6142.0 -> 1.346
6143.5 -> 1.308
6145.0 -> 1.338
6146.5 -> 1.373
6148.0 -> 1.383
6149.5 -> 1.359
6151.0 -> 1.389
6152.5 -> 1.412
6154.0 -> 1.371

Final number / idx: 5915.5 angstrom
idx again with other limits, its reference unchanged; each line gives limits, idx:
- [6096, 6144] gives 6116.5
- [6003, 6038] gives 6005.5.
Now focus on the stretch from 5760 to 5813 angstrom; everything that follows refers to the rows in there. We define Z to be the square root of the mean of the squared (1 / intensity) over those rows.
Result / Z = 0.720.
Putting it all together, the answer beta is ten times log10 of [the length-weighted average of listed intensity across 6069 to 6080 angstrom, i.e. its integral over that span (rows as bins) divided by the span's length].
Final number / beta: 1.47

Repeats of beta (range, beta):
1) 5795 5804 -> 1.26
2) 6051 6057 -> 1.53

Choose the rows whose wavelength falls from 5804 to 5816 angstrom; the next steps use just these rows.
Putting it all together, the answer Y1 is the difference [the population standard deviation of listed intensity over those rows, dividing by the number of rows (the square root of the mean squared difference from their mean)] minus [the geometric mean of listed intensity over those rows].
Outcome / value -1.31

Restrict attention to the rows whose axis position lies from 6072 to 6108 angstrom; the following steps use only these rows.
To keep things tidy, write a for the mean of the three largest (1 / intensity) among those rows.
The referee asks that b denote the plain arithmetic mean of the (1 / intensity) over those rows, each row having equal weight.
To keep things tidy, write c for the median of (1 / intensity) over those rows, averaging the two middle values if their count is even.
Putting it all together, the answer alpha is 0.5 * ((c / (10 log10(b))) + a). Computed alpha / 0.11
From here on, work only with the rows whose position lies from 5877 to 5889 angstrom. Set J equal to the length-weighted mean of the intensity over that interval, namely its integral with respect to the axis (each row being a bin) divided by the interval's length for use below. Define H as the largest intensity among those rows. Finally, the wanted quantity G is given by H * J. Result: 1.85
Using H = 1.388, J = 1.34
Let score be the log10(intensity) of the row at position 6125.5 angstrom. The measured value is 0.130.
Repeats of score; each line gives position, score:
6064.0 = 0.140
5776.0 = 0.147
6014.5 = 0.149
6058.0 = 0.147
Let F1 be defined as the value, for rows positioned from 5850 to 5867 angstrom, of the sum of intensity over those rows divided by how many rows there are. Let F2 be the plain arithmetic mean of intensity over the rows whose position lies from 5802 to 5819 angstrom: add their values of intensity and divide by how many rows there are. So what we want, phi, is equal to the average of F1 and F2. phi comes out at 1.40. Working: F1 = 1.45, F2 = 1.35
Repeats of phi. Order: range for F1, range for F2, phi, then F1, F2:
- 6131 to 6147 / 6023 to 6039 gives 1.38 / 1.36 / 1.39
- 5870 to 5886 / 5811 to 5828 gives 1.36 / 1.36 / 1.36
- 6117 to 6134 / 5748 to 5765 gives 1.39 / 1.38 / 1.40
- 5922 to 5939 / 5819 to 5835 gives 1.42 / 1.41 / 1.43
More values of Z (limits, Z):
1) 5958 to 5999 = 0.739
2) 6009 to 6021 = 0.719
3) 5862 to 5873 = 0.695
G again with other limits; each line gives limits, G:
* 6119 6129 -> 1.93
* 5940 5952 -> 1.95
